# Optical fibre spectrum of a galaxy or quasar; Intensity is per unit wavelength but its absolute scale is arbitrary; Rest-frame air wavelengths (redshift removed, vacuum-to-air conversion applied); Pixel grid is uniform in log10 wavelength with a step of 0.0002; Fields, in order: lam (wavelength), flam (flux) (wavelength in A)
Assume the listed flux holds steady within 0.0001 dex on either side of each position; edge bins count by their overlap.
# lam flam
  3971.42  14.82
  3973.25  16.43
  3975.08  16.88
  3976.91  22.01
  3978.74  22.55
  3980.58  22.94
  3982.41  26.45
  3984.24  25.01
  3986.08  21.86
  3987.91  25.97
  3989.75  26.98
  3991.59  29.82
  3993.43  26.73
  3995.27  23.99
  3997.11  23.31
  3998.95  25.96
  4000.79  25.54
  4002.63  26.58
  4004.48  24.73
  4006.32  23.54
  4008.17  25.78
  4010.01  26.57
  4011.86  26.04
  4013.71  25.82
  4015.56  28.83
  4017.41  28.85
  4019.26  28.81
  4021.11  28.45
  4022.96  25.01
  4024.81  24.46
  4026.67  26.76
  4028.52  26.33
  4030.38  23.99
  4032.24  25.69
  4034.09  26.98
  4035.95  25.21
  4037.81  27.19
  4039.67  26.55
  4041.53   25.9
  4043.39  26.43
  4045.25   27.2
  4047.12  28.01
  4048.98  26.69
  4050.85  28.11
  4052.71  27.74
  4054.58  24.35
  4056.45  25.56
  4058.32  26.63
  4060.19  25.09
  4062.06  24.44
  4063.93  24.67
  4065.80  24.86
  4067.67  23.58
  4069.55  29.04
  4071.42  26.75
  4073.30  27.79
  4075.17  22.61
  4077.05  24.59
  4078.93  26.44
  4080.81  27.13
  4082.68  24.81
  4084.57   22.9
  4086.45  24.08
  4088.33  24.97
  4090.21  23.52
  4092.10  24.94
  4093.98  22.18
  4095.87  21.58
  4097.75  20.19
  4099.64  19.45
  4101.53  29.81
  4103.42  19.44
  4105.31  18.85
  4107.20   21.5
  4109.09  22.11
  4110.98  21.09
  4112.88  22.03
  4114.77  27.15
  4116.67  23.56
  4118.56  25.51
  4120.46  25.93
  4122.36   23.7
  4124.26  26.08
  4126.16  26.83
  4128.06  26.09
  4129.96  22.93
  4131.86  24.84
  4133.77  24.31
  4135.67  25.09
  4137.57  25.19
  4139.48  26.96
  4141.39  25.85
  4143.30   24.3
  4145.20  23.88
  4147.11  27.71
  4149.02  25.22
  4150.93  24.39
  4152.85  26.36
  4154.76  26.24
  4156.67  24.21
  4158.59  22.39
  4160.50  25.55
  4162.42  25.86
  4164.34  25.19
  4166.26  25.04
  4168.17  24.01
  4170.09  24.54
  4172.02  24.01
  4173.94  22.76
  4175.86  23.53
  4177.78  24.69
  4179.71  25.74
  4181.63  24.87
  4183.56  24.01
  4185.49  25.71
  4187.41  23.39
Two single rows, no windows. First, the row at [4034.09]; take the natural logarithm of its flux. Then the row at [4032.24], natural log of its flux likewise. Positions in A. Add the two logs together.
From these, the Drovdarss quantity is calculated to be 6.54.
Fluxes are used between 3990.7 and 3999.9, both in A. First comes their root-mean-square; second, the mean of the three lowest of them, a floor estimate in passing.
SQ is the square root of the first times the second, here 25.2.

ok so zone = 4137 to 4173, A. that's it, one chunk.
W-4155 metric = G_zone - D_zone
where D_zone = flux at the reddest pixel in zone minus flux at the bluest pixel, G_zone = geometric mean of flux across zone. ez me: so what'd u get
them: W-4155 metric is 26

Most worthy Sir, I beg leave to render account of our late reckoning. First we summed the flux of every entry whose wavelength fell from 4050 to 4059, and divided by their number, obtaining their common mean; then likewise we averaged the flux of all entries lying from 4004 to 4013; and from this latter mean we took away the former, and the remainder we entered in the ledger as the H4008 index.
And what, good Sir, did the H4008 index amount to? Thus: -1.1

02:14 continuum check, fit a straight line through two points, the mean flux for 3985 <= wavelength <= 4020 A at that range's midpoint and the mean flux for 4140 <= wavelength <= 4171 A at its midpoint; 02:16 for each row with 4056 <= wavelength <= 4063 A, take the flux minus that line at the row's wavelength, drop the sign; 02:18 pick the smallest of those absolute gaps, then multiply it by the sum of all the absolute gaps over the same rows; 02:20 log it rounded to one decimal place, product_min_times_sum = 0.5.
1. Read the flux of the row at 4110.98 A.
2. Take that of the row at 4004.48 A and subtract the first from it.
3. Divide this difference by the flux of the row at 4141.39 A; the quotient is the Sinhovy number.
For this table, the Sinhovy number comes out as 0.14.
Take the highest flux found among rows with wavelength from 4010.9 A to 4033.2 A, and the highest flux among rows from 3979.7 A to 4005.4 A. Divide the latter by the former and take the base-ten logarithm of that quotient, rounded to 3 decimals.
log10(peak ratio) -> 0.014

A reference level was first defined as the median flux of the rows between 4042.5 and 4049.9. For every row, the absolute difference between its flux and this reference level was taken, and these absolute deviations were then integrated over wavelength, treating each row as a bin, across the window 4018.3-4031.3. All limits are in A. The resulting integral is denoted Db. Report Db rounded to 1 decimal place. 21.4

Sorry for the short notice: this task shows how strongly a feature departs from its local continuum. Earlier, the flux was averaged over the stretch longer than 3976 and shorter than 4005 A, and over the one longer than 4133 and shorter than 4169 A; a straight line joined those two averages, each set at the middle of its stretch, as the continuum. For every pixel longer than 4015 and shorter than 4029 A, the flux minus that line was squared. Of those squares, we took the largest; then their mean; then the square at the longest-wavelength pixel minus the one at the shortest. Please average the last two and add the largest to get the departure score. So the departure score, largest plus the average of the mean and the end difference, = 12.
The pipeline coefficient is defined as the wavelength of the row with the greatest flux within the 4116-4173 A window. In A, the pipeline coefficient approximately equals 4147.11 A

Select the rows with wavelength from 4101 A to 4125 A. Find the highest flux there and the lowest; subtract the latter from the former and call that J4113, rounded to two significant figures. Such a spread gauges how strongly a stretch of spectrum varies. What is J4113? 11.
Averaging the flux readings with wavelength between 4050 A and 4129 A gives 24.5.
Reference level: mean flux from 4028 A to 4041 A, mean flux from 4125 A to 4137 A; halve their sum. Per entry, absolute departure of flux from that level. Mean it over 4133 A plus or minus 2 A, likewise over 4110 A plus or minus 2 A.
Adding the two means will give 4.8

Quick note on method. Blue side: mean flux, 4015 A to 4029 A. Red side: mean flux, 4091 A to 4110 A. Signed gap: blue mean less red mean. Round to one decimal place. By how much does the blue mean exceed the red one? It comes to 5.2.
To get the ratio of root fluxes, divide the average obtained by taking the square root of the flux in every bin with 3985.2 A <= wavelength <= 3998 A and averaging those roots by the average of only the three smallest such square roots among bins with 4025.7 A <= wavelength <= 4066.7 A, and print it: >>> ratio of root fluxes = 1.02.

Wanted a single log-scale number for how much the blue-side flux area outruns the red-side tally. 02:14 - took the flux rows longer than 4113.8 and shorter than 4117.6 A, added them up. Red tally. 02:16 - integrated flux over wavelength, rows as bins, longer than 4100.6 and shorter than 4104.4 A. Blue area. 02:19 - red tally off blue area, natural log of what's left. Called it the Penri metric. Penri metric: 3.75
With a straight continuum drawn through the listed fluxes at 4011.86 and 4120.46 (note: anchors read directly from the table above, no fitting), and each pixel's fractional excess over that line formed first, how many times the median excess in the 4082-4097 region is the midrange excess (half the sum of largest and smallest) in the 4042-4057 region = -0.11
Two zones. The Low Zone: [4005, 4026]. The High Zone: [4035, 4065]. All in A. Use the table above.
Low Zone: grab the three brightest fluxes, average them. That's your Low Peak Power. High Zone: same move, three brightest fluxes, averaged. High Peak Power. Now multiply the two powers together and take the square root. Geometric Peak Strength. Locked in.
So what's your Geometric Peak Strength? 28.4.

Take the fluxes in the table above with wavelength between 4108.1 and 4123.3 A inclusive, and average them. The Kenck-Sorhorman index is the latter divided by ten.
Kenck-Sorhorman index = 2.39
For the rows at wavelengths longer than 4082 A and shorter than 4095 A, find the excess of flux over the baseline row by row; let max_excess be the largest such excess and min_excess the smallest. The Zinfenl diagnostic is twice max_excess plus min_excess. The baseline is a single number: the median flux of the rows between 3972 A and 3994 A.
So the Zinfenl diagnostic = 0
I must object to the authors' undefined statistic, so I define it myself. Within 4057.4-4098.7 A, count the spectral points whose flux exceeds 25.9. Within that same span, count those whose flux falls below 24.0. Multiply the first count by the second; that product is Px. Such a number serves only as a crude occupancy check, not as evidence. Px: 42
